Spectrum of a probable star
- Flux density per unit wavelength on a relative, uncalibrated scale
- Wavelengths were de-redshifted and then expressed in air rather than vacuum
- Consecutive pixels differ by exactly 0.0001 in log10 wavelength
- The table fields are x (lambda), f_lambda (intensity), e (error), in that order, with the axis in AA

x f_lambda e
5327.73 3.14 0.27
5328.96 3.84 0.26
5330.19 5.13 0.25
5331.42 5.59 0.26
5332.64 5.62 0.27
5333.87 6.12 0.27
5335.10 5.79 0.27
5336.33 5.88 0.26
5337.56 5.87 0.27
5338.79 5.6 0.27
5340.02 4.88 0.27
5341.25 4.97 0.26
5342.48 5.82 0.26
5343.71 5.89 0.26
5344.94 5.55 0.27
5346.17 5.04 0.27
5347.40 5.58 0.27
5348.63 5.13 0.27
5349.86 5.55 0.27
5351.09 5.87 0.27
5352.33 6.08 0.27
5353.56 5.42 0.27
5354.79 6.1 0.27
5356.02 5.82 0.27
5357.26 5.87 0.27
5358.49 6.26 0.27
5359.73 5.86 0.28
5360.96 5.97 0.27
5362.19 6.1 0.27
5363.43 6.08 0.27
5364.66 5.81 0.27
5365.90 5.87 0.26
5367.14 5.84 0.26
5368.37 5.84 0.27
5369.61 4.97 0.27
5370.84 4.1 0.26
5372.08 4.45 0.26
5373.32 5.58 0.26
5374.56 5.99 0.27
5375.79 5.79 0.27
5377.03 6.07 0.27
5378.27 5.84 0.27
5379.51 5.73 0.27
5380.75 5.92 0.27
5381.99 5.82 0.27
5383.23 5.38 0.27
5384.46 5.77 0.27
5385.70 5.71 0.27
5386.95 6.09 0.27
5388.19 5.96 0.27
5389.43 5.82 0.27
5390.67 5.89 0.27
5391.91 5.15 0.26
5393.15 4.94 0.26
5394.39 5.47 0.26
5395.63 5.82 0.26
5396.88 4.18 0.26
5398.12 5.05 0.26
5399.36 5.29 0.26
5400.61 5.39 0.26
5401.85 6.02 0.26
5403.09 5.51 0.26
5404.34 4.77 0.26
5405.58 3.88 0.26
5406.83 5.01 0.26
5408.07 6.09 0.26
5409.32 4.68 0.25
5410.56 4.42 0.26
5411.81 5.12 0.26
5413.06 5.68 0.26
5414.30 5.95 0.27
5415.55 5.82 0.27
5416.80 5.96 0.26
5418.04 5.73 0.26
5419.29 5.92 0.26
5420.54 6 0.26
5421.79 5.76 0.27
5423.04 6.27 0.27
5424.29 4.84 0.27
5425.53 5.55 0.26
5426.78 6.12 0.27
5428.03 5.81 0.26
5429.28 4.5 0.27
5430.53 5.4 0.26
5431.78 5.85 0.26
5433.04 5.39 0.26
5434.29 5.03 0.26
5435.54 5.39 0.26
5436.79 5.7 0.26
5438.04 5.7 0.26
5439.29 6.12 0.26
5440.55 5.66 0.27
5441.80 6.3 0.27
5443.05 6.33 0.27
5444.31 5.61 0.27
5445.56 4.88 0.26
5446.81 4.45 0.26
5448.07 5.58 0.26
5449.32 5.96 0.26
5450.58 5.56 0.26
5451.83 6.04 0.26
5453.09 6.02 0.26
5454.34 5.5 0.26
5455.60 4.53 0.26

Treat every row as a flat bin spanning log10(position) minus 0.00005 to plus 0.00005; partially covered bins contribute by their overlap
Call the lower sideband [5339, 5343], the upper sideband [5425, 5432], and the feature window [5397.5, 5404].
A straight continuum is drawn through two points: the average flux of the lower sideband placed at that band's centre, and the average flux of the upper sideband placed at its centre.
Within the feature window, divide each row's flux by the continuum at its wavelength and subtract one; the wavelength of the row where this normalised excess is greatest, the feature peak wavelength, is 5401.85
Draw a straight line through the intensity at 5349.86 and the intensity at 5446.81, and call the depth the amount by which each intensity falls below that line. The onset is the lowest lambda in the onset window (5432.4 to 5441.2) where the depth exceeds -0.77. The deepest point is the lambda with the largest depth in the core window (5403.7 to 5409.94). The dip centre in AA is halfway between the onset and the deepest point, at 5419.9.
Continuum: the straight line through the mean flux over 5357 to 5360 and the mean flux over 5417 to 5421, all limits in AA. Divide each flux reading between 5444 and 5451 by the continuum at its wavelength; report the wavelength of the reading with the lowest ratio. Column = 5446.81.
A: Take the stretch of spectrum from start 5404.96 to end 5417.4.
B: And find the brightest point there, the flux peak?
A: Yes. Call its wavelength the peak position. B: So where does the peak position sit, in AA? 5408.07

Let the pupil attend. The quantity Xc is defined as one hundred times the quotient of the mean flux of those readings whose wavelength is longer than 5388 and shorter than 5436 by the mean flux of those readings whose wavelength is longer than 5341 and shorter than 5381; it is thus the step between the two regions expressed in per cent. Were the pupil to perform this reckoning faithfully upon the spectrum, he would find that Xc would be 96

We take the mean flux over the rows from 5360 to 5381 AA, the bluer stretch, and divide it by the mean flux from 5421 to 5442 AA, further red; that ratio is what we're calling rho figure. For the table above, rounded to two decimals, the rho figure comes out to 1.01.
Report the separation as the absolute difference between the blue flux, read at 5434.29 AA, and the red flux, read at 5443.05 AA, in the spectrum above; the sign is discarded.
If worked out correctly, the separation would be 1.3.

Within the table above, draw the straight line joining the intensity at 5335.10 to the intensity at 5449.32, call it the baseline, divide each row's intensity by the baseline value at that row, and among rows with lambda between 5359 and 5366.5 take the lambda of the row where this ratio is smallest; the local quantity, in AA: 5364.66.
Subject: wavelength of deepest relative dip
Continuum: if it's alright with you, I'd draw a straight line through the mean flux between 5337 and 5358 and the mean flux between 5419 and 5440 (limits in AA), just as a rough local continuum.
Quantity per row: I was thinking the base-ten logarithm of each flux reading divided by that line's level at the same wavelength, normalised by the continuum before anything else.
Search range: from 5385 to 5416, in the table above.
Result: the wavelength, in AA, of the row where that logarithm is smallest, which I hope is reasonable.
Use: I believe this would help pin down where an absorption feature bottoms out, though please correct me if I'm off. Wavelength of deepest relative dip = 5405.58 AA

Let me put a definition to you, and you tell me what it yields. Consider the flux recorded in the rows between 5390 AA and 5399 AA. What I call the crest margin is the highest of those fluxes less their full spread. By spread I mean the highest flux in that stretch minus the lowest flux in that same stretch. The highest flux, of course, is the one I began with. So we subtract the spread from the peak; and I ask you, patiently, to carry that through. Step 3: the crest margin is 4.18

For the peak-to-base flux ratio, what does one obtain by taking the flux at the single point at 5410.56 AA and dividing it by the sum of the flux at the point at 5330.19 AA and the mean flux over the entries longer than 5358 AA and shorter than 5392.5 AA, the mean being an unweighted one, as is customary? 0.41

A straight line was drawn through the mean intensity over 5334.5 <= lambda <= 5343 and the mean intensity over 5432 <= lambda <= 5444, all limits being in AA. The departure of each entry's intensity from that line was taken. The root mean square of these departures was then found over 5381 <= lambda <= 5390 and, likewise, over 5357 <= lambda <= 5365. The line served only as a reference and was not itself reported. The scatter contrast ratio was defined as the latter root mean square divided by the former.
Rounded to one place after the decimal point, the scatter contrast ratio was 1.7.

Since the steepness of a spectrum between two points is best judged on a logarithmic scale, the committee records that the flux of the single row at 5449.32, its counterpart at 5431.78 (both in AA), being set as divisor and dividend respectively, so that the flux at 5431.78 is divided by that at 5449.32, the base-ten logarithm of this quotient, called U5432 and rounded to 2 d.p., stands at -0.01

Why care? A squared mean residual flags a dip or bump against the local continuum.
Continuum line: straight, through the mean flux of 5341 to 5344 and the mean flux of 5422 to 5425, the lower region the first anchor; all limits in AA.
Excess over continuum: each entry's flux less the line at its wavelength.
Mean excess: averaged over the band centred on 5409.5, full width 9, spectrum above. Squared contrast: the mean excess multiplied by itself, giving 0.328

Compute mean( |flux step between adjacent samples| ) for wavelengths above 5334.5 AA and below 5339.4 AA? 0.1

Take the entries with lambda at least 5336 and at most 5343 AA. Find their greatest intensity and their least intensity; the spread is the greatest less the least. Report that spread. 1.0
